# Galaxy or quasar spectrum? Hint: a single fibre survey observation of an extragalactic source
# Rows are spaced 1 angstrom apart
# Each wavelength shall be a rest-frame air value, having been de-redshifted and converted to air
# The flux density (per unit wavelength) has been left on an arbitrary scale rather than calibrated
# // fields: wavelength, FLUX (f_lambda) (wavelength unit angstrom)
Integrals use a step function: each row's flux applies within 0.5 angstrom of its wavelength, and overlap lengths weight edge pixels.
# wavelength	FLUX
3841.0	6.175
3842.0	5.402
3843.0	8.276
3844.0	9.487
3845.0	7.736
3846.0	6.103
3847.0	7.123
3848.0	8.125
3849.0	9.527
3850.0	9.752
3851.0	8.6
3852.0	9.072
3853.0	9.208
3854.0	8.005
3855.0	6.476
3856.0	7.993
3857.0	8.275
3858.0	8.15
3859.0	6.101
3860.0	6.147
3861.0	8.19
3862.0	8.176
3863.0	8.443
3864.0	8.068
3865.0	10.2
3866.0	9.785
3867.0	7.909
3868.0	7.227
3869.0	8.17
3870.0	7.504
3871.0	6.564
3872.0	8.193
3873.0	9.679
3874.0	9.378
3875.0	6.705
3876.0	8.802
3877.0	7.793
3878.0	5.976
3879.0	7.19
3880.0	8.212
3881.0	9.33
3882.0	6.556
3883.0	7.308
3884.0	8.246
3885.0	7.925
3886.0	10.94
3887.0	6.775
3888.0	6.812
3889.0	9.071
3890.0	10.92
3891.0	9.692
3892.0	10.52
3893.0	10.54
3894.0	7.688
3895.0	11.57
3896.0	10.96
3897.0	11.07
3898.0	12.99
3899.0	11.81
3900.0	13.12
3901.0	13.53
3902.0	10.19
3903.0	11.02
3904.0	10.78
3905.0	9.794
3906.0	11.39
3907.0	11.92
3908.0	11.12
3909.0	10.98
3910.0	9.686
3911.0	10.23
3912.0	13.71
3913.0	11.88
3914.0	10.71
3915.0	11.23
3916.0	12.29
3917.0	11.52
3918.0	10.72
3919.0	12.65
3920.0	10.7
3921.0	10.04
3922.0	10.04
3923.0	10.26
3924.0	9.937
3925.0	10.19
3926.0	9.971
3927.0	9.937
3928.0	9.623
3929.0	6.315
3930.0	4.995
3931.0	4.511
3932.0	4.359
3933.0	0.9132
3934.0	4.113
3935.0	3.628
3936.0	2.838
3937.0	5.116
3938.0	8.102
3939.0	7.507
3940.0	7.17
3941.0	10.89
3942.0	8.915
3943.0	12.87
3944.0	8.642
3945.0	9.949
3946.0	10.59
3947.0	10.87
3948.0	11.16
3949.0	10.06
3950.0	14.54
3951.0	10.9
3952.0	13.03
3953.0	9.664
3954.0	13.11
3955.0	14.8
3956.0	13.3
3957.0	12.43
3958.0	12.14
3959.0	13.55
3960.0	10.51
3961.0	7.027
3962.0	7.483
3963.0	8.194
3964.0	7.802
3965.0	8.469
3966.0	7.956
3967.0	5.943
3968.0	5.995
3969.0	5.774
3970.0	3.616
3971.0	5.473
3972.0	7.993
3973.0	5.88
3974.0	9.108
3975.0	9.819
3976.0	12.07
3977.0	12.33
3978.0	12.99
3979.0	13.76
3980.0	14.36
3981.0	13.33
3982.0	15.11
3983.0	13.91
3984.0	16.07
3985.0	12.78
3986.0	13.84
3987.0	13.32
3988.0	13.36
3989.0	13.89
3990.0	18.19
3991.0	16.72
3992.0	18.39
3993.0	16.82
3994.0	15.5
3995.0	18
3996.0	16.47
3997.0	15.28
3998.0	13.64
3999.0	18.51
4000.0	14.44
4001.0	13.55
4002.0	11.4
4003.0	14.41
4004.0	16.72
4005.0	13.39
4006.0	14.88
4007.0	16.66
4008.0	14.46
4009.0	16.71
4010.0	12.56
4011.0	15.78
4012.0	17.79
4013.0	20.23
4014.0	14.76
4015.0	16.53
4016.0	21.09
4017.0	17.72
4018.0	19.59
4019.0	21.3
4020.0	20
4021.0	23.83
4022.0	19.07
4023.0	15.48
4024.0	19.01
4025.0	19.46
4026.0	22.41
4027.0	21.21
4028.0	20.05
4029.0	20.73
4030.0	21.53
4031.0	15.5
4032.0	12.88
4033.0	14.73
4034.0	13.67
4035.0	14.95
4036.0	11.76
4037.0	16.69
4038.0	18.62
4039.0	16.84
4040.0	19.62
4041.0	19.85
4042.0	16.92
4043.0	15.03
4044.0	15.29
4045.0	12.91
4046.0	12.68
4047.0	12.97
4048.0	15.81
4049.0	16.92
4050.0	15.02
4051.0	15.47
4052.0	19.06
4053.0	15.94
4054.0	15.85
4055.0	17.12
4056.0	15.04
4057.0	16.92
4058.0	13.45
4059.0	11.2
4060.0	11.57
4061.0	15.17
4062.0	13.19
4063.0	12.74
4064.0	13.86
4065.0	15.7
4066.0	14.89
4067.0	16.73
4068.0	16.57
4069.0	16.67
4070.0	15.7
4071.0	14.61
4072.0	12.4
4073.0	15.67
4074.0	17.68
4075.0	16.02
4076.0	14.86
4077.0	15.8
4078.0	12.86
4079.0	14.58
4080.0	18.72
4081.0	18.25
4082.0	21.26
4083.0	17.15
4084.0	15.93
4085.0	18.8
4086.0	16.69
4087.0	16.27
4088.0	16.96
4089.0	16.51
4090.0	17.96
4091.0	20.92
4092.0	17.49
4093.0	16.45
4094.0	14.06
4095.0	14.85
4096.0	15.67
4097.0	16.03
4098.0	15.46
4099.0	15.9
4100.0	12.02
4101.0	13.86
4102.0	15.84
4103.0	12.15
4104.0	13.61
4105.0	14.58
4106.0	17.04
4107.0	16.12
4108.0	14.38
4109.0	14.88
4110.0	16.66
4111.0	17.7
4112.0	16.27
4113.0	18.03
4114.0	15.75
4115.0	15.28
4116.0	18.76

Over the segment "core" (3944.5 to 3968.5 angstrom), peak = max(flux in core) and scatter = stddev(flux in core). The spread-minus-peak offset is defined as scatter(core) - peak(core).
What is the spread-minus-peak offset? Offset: -12.2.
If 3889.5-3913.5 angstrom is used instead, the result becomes -12.4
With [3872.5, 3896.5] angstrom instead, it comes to -9.9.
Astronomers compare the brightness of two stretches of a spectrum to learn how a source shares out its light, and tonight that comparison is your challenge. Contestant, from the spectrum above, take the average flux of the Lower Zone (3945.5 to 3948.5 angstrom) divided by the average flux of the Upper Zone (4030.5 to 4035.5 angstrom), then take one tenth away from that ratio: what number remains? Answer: 0.7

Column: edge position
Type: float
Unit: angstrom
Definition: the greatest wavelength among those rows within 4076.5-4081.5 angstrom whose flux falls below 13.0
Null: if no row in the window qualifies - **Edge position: 4078.0 angstrom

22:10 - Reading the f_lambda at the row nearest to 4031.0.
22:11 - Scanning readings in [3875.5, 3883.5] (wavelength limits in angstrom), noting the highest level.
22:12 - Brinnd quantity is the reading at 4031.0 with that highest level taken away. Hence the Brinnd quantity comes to 6.2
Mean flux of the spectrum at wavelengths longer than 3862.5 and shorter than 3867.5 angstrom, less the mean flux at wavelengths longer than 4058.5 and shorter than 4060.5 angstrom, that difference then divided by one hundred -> -0.03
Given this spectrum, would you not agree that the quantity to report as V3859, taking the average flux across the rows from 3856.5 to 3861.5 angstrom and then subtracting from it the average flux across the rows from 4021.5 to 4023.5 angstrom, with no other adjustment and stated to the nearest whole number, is -10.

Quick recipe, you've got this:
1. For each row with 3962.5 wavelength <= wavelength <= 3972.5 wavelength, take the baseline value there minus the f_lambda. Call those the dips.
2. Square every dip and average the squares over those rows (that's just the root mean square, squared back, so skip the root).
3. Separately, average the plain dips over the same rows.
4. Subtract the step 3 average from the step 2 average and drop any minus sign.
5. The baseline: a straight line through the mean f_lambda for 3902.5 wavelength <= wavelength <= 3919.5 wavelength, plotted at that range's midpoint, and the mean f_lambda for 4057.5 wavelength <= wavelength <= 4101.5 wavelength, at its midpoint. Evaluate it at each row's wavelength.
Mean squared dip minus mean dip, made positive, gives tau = 32.7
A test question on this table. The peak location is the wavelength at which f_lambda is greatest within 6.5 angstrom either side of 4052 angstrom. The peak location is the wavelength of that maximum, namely 4052.0 angstrom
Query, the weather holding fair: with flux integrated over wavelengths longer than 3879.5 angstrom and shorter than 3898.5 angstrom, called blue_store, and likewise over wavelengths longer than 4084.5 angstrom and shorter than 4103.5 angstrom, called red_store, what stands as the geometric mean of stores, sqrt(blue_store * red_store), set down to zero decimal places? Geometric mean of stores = 232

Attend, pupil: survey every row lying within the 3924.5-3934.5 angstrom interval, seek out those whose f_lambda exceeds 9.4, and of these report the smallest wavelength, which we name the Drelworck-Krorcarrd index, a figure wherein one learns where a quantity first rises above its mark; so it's 3925.0 angstrom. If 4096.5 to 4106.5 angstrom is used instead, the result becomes 4097.0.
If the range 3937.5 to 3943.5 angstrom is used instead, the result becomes 3941.0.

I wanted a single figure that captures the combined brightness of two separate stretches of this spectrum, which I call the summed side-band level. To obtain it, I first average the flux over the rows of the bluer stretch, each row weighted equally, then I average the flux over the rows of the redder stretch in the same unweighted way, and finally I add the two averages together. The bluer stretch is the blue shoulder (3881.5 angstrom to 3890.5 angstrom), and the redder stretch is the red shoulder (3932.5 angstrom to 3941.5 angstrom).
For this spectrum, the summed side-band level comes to 14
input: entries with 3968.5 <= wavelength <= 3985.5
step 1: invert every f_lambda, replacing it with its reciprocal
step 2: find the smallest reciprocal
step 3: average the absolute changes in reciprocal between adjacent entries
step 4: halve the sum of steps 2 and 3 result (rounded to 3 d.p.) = 0.045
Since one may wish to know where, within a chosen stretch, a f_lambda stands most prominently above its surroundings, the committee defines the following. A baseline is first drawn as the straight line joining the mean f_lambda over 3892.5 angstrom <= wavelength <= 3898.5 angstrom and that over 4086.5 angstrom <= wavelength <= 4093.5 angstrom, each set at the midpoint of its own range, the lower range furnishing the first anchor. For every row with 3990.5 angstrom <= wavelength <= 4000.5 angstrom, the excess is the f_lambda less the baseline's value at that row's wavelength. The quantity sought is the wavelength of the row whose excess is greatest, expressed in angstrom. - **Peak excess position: 3992.0 angstrom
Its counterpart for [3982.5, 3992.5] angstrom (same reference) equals 3992.0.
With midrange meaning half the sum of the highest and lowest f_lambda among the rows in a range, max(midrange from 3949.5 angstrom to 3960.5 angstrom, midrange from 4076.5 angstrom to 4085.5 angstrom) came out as 17.1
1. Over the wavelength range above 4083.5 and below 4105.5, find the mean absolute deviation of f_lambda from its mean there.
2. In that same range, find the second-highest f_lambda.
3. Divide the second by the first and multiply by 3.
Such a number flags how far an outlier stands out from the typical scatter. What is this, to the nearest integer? 39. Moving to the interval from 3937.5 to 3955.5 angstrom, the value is 25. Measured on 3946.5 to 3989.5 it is 17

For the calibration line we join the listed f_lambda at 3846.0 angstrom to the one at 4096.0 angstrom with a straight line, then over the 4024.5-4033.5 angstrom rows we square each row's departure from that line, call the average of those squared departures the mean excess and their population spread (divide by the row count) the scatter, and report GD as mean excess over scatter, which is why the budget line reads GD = 1.4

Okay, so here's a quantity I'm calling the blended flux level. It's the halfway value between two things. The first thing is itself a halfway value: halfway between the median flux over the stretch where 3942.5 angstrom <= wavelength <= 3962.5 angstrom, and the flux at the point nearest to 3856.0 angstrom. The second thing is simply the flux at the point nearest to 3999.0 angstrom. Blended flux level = 14.0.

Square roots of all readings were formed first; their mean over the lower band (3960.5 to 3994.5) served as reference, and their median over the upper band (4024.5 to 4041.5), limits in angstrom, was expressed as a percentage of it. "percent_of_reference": 131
